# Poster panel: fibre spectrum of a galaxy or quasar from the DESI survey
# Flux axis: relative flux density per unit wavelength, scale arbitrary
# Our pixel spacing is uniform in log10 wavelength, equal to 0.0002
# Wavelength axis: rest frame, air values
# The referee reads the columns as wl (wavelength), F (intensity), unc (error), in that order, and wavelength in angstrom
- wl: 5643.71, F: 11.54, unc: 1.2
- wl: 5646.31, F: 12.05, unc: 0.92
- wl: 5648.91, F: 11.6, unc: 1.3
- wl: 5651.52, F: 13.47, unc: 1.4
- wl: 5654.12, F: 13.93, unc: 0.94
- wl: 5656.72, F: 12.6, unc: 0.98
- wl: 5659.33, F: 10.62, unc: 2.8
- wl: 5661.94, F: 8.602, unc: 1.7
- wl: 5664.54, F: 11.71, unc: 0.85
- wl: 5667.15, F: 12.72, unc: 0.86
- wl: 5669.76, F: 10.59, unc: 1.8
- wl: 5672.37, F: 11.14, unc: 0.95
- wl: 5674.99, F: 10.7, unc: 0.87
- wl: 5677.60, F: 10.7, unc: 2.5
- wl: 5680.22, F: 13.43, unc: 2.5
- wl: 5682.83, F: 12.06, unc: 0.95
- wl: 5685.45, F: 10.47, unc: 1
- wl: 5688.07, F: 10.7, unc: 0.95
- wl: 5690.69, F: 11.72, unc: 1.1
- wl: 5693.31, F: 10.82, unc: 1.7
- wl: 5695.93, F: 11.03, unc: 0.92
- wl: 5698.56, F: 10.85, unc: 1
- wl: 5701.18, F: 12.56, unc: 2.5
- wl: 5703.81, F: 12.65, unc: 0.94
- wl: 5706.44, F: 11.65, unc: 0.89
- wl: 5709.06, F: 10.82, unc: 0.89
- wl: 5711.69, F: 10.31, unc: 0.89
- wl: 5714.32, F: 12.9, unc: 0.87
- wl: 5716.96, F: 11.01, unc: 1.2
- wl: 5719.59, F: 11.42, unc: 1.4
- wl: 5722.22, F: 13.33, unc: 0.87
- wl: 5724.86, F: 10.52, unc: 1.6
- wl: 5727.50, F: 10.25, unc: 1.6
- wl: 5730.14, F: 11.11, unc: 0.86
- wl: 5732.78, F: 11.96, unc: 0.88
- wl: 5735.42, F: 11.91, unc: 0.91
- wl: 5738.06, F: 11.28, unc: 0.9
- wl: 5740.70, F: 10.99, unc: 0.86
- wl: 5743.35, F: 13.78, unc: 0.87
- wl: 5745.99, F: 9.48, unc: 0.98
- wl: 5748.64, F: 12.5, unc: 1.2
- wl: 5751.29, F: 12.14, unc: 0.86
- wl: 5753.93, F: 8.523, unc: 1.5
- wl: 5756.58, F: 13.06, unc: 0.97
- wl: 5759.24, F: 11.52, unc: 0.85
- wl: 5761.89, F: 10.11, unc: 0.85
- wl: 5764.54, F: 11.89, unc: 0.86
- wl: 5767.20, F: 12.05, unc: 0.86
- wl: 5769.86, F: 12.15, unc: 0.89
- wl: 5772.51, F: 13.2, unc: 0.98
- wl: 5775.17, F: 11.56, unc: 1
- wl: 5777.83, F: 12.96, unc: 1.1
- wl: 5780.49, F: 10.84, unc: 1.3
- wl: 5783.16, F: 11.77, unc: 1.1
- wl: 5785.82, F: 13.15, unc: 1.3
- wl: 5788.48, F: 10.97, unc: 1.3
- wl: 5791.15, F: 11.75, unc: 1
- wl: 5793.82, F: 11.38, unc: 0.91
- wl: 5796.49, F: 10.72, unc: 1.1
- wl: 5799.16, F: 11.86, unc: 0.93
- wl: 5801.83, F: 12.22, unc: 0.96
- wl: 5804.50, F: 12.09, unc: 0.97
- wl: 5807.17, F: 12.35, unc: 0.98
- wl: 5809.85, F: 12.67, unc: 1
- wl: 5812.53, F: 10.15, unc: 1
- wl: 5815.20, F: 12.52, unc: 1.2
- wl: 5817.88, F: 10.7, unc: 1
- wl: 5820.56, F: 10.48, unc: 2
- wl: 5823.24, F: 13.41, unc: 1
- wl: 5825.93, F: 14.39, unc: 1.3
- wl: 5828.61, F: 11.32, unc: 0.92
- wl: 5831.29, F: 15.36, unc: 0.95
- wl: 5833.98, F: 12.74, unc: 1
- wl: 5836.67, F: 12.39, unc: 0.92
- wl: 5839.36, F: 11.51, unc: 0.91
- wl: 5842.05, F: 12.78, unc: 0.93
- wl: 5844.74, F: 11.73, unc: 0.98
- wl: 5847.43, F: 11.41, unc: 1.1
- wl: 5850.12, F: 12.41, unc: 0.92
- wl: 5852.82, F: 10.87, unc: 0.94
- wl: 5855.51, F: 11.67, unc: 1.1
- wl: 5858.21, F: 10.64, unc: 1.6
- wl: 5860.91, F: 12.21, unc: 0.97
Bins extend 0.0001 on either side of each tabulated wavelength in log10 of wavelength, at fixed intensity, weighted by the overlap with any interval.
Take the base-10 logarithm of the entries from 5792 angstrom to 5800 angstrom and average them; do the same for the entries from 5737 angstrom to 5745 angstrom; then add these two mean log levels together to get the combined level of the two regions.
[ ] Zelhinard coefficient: 2.13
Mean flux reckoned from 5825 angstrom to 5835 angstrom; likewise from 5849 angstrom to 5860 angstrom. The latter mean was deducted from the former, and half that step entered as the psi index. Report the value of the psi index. 1.0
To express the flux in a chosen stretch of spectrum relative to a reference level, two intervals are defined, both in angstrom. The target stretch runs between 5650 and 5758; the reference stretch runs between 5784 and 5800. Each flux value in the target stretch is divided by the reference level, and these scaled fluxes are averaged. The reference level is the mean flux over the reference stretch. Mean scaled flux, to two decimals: 0.99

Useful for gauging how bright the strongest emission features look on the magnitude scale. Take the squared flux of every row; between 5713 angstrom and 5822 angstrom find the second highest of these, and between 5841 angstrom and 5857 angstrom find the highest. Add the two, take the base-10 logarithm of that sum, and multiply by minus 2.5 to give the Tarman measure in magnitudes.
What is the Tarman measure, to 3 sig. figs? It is -6.33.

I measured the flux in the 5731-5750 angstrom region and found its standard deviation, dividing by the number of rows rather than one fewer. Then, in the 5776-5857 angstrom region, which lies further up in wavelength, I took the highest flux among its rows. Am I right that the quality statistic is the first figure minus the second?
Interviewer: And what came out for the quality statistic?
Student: -14.1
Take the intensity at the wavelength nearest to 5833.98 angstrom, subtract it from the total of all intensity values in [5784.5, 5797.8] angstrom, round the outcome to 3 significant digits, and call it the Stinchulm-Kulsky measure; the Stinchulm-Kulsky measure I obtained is 45.2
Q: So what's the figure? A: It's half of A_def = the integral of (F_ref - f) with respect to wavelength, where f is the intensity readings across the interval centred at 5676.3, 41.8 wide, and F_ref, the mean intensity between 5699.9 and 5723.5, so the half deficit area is 13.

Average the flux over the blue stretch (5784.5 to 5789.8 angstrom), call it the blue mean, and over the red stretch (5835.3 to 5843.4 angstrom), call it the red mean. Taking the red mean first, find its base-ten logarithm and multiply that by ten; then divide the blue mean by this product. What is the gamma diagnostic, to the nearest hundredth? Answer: 1.11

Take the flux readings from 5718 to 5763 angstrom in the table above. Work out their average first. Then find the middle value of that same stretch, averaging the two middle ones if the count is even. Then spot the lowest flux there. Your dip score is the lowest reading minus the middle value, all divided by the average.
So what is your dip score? -0.25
